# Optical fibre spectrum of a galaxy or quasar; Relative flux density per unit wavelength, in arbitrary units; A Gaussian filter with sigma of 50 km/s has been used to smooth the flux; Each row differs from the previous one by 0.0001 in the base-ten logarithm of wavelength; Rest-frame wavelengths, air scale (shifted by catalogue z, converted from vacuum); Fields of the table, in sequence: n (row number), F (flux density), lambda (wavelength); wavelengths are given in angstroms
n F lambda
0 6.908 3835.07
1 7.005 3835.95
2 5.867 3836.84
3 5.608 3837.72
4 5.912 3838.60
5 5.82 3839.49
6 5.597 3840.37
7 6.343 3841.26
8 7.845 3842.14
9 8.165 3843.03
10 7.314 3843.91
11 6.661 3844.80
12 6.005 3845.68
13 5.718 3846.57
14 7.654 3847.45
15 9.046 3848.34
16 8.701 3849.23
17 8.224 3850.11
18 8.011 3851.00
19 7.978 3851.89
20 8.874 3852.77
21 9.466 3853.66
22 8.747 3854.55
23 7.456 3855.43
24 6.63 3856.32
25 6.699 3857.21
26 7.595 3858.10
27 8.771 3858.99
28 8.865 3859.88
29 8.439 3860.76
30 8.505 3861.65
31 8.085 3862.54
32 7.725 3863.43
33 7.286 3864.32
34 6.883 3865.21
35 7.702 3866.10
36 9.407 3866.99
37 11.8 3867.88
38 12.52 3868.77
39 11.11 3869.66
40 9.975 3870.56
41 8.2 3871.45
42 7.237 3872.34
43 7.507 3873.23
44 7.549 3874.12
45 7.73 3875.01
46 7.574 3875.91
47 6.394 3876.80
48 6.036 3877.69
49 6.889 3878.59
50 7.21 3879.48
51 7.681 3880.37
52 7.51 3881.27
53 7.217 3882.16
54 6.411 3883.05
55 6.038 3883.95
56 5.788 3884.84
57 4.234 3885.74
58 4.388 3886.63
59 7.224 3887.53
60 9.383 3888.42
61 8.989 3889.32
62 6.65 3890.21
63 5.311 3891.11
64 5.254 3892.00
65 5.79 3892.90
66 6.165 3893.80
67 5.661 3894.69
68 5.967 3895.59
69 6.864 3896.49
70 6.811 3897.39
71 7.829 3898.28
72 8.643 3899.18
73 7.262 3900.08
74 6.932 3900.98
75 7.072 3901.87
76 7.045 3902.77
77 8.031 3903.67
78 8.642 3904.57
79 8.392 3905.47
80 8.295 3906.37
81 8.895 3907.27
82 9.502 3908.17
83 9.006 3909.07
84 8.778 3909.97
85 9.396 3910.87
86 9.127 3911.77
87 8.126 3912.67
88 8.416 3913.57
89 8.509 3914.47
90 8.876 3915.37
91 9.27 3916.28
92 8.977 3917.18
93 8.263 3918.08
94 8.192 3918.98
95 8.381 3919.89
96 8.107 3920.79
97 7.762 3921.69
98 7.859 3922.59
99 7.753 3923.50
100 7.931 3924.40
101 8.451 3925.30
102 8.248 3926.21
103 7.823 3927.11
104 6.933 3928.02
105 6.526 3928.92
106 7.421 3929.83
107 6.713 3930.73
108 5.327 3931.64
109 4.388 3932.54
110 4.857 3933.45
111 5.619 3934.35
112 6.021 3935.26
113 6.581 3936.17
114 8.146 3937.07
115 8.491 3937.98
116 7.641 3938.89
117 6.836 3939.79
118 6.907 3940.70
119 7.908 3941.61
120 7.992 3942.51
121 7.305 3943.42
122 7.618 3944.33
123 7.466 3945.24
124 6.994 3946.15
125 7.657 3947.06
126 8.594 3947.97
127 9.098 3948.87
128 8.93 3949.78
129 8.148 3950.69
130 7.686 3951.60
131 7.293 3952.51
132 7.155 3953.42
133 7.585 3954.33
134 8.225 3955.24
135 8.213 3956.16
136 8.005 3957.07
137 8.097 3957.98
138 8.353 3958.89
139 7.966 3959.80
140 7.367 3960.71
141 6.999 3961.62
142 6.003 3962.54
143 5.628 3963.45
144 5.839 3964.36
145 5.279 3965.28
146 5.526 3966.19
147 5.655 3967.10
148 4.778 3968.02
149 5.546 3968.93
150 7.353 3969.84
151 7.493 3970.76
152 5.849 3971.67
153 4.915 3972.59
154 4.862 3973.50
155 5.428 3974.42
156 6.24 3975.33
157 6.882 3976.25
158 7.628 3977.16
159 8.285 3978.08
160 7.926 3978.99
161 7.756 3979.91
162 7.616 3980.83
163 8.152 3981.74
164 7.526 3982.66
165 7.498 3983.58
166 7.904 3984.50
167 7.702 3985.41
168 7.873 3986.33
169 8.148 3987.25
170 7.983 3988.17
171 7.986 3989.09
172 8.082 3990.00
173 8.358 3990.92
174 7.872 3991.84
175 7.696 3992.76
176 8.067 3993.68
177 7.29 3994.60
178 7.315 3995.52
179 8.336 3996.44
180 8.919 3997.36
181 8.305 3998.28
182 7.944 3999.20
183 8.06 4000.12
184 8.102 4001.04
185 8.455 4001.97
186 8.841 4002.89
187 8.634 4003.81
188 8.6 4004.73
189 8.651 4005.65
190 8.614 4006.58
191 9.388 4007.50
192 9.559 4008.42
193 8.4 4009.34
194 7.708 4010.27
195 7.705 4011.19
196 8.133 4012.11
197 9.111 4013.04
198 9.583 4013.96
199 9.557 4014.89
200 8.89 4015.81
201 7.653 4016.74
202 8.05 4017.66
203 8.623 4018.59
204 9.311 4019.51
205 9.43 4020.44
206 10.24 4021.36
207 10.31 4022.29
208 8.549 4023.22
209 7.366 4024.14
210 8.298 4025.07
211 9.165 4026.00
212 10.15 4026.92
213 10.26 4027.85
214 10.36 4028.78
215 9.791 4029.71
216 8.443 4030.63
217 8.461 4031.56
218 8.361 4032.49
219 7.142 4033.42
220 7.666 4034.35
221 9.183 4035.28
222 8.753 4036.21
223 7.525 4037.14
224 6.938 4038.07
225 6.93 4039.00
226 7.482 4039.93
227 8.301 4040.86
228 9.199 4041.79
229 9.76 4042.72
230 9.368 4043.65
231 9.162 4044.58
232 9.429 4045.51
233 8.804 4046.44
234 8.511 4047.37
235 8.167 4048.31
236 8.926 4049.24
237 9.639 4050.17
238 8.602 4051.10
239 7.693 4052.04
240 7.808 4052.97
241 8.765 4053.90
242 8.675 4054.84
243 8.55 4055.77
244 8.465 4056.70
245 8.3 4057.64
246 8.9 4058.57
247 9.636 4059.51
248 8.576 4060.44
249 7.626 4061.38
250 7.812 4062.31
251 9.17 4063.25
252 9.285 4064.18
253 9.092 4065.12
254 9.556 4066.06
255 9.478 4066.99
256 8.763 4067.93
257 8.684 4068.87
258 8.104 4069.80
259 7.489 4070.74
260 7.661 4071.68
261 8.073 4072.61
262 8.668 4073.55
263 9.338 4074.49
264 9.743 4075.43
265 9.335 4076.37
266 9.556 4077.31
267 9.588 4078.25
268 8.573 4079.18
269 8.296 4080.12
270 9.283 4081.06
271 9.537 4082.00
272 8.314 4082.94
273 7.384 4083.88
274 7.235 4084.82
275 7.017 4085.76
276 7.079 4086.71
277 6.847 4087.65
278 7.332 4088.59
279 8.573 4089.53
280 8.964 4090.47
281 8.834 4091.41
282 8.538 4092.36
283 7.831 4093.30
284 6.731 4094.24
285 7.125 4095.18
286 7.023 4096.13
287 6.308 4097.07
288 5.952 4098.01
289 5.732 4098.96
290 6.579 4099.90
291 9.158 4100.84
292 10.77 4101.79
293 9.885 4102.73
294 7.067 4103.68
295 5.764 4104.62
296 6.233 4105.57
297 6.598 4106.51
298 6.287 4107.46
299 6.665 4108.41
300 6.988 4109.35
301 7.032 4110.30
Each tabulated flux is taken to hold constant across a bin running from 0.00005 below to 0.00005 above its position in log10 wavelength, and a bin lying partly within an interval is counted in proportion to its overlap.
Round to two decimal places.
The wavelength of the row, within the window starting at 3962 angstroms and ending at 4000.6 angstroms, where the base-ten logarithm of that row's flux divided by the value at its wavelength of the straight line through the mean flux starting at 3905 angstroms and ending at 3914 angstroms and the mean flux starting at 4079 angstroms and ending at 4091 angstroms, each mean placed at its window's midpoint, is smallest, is 3968.02 angstroms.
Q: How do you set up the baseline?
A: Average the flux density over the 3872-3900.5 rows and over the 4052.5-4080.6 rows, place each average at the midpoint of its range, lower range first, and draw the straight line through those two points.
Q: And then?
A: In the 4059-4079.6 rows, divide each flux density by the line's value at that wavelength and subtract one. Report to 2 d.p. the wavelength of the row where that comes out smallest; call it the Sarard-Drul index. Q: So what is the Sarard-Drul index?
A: 4070.74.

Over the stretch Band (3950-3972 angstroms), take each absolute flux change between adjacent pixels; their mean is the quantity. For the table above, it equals 0.51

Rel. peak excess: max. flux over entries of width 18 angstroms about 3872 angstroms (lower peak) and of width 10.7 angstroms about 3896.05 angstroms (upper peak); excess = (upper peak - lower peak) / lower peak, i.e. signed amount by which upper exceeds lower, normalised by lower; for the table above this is -0.31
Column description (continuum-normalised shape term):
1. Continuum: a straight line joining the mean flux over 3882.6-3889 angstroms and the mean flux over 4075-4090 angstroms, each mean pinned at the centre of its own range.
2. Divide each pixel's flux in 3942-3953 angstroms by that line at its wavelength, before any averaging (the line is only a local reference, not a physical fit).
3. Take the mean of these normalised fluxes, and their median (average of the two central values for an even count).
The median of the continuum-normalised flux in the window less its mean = -0.035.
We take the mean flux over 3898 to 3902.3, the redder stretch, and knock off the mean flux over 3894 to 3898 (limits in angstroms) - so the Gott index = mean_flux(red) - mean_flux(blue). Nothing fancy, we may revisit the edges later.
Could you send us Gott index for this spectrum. 1.2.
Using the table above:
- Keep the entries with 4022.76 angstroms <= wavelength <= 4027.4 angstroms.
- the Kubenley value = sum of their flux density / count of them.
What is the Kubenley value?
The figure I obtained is 8.7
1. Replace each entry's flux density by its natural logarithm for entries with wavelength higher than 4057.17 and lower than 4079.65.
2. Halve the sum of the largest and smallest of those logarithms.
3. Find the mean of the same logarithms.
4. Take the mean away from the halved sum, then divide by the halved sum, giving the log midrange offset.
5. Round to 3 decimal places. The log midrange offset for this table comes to -0.012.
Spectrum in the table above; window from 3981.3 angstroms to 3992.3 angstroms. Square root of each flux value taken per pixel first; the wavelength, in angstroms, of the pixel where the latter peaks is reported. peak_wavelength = 3990.92 angstroms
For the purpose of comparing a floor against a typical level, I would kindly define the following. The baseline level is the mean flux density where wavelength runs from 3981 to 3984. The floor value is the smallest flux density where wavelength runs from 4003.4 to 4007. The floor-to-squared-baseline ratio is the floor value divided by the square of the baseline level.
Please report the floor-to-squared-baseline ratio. 0.144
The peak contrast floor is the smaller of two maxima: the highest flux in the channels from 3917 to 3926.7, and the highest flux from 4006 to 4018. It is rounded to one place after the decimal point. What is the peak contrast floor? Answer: 9.0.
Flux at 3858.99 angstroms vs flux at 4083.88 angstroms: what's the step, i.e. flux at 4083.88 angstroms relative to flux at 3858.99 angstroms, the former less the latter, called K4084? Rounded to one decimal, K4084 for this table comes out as -1.4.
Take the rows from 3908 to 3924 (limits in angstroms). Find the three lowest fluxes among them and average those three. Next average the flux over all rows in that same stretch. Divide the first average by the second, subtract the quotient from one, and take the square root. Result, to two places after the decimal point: 0.30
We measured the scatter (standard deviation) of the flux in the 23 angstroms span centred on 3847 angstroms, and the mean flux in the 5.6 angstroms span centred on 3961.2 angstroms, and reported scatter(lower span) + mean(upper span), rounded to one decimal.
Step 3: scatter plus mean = 8.2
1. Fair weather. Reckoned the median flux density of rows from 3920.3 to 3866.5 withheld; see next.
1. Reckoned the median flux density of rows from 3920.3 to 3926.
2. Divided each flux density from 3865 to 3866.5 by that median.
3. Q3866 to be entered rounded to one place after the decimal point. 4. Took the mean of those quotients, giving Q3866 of 0.9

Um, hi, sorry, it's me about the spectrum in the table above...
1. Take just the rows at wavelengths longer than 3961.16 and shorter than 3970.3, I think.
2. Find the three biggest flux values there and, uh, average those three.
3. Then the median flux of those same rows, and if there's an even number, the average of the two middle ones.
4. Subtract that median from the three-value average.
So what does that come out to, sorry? 1.1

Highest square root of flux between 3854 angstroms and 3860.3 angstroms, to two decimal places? 2.98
